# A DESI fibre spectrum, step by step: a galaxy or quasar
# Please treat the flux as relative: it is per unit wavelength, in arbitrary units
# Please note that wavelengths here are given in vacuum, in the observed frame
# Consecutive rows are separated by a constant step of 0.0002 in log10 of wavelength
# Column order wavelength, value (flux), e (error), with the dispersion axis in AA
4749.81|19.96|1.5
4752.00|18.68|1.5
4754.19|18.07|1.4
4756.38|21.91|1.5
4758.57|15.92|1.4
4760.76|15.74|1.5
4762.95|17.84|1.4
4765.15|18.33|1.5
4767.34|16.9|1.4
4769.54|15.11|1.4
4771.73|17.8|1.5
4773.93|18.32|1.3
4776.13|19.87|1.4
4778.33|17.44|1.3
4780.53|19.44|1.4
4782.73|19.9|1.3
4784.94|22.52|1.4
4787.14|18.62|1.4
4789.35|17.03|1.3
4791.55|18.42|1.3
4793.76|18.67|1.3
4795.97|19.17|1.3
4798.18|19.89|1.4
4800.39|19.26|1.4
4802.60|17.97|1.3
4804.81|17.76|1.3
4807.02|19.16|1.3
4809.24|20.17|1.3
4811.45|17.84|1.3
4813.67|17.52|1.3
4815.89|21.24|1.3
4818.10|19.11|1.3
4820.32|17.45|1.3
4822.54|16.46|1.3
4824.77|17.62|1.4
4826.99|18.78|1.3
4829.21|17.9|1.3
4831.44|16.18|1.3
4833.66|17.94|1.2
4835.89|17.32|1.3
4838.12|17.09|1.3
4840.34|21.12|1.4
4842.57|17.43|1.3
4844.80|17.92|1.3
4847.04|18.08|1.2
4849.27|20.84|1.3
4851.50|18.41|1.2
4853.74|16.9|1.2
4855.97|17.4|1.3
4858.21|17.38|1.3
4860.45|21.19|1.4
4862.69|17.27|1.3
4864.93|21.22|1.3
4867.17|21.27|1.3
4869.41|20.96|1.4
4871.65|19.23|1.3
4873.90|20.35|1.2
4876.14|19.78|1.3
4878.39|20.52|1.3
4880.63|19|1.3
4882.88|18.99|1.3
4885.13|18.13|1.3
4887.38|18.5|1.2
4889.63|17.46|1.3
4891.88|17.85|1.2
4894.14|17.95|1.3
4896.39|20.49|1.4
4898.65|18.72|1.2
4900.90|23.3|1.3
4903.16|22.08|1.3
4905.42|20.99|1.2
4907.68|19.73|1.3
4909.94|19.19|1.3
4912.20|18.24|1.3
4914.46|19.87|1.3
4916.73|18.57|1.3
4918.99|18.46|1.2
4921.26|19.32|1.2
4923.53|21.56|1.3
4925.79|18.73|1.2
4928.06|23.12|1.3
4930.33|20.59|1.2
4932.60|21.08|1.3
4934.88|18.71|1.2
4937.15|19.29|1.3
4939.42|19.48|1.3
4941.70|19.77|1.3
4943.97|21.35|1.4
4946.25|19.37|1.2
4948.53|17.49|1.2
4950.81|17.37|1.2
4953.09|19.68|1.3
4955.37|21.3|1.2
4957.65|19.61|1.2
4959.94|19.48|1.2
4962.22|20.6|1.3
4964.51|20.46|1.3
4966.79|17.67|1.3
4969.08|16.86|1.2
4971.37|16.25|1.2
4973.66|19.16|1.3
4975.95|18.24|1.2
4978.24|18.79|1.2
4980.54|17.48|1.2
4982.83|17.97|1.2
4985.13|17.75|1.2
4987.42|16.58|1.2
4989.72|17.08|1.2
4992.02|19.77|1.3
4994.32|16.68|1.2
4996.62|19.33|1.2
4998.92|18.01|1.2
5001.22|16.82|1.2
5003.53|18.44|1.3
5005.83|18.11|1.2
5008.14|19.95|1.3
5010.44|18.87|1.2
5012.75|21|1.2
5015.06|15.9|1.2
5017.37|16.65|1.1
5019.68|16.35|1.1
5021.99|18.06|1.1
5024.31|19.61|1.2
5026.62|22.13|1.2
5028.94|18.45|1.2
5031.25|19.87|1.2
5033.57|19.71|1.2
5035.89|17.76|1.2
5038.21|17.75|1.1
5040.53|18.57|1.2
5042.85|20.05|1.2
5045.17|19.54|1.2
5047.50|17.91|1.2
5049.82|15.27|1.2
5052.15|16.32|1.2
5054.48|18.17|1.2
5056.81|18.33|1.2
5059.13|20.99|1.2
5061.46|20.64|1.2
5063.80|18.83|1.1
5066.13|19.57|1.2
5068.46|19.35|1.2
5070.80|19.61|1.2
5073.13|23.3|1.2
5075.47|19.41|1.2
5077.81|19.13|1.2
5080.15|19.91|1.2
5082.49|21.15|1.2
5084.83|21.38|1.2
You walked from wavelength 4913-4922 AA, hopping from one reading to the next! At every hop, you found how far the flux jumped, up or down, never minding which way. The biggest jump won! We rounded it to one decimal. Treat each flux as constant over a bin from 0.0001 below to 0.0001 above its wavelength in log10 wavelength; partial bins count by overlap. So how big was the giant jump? 1.3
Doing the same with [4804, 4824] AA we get 3.7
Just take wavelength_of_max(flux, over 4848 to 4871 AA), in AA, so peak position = 4867.17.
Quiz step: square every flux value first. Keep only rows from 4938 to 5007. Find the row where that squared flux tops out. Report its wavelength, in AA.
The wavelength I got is 4943.97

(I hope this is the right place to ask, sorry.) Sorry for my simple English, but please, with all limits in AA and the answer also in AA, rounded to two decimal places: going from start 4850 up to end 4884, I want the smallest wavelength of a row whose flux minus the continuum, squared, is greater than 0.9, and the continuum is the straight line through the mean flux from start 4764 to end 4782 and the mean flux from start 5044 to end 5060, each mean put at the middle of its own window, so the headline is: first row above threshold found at 4853.74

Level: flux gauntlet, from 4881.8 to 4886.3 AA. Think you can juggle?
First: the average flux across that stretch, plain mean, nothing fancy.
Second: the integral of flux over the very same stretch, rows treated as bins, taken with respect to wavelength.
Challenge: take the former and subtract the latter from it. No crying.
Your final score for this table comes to -64.9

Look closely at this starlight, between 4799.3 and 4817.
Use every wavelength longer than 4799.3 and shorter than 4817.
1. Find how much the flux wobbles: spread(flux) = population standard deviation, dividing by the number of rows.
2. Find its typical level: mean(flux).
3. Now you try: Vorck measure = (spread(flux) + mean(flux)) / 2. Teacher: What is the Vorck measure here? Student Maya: 10.1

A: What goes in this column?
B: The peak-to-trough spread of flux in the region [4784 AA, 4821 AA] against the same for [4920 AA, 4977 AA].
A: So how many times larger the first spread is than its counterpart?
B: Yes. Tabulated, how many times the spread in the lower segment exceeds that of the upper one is 0.80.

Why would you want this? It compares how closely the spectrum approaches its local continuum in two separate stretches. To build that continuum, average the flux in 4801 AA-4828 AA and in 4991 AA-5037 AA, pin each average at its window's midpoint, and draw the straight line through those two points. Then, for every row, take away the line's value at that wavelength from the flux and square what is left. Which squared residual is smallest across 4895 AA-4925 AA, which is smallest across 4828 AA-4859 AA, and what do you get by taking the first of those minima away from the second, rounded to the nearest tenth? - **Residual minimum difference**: 0.0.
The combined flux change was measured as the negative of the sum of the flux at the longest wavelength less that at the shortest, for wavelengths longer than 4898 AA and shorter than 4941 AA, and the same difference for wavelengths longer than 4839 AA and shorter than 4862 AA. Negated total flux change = -1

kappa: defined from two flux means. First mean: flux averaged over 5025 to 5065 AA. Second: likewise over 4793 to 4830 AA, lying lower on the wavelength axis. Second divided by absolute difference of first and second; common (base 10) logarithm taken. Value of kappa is 1.86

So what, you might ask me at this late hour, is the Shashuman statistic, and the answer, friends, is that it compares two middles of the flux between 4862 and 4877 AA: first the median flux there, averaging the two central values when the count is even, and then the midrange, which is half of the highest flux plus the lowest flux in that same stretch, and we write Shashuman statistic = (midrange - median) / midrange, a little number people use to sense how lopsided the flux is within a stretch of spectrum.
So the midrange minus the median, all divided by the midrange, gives -0.056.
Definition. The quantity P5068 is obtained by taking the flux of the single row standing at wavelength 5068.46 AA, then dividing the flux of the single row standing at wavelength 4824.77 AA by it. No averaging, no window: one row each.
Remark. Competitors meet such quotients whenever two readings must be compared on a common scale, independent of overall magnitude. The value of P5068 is 0.91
